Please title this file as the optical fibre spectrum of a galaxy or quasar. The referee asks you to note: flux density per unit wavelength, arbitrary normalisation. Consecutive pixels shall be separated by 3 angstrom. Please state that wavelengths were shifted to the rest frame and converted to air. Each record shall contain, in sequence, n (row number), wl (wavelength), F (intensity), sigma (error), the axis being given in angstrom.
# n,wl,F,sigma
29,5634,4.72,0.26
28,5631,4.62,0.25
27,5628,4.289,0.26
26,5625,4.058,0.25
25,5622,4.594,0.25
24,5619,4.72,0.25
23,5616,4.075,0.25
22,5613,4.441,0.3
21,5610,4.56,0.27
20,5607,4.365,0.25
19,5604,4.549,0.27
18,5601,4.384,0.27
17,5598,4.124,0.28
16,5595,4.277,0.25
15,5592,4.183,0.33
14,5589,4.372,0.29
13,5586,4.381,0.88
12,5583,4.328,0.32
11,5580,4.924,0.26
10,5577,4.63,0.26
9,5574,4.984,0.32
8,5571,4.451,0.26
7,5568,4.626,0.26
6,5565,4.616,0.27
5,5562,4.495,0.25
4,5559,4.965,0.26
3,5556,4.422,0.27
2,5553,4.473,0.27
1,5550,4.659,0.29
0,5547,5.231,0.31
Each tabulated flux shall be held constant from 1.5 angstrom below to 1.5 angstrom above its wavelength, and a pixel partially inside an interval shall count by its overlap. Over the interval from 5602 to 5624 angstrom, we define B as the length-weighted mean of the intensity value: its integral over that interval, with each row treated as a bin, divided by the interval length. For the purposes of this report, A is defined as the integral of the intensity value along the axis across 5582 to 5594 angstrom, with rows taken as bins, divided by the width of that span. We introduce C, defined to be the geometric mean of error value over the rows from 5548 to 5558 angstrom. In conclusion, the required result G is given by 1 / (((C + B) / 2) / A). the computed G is 1.82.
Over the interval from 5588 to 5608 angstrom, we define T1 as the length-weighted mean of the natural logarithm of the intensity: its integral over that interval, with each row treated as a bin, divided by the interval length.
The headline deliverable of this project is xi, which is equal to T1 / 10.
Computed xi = 0.146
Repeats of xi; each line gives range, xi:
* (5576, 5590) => 0.151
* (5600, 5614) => 0.150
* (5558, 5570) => 0.154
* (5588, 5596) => 0.145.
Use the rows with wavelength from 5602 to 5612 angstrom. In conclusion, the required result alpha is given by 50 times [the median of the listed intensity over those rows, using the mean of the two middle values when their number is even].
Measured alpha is 227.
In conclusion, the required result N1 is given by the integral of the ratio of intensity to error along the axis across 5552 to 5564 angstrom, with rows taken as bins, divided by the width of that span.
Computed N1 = 17.5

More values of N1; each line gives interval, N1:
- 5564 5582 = 17.3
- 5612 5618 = 15.9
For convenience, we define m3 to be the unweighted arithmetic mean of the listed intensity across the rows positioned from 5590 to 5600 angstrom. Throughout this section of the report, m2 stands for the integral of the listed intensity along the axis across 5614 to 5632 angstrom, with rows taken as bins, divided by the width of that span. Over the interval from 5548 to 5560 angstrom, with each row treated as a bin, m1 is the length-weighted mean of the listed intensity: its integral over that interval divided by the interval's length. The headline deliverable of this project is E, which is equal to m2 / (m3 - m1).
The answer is -10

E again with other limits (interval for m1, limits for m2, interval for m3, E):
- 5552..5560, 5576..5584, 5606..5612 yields -32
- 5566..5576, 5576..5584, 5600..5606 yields -22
